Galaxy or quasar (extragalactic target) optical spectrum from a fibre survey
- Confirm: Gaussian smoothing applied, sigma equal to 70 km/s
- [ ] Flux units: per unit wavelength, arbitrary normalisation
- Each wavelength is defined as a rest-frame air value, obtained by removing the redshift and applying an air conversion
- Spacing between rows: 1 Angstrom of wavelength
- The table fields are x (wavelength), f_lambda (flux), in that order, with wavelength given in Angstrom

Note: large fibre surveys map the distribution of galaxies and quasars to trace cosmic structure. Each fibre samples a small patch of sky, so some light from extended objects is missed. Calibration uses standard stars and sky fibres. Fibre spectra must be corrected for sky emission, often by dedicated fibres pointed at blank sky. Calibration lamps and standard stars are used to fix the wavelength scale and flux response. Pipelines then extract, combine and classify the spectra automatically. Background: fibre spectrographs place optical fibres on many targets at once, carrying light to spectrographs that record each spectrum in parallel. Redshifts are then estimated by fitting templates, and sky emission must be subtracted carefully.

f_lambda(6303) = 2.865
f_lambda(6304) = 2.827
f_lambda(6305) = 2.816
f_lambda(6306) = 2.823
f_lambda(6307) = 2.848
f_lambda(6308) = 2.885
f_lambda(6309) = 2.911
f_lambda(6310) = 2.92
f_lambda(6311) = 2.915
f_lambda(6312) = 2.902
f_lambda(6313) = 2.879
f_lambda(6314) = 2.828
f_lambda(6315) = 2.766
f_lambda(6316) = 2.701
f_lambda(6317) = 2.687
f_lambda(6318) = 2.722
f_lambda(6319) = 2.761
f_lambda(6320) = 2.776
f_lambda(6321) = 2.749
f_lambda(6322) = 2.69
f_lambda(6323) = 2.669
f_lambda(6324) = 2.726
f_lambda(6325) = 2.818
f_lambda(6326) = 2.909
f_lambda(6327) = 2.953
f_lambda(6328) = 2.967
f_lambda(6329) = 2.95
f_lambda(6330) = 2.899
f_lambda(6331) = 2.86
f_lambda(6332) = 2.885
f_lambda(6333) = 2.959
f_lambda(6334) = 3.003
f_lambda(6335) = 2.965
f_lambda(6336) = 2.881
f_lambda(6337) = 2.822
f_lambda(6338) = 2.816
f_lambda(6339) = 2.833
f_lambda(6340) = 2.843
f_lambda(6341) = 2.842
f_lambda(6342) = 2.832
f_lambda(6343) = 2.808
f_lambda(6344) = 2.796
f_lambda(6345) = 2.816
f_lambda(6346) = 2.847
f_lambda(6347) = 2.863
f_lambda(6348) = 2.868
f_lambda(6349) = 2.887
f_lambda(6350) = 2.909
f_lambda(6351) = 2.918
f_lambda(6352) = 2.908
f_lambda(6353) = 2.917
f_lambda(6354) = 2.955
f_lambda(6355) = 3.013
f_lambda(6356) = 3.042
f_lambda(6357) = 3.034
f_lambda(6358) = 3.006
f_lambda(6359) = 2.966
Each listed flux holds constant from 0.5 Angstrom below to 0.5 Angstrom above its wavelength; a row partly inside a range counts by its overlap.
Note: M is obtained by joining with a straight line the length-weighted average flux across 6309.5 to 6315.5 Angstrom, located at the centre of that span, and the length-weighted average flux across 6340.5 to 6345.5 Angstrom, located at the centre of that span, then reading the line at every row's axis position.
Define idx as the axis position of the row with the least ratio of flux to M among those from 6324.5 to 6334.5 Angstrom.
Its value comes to 6325 Angstrom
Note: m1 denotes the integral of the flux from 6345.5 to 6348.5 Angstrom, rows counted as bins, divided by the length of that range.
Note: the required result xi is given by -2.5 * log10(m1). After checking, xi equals -1.141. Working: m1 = 2.86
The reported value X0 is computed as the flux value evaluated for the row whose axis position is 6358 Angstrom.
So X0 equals 3.006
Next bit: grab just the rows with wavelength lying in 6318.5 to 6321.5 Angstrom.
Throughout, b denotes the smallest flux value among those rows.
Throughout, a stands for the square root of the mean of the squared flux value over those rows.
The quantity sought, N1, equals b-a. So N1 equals -0.01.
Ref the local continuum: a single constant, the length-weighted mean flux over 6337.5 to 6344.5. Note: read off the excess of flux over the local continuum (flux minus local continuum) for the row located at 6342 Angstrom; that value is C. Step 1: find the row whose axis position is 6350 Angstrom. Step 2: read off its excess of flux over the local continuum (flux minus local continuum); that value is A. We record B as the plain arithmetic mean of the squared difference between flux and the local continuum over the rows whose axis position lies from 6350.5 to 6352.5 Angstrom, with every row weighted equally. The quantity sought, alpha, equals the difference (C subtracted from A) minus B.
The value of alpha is 0.069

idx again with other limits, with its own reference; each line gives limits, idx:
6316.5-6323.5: 6323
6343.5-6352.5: 6344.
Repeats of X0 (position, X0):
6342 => 2.832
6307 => 2.848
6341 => 2.842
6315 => 2.766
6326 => 2.909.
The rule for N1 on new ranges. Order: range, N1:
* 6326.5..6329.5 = -0.01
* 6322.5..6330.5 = -0.19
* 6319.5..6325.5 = -0.07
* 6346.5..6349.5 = -0.01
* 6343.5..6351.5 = -0.07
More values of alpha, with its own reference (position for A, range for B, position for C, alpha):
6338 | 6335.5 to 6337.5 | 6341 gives -0.028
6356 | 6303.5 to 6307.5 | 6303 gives 0.177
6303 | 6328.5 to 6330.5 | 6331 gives -0.006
